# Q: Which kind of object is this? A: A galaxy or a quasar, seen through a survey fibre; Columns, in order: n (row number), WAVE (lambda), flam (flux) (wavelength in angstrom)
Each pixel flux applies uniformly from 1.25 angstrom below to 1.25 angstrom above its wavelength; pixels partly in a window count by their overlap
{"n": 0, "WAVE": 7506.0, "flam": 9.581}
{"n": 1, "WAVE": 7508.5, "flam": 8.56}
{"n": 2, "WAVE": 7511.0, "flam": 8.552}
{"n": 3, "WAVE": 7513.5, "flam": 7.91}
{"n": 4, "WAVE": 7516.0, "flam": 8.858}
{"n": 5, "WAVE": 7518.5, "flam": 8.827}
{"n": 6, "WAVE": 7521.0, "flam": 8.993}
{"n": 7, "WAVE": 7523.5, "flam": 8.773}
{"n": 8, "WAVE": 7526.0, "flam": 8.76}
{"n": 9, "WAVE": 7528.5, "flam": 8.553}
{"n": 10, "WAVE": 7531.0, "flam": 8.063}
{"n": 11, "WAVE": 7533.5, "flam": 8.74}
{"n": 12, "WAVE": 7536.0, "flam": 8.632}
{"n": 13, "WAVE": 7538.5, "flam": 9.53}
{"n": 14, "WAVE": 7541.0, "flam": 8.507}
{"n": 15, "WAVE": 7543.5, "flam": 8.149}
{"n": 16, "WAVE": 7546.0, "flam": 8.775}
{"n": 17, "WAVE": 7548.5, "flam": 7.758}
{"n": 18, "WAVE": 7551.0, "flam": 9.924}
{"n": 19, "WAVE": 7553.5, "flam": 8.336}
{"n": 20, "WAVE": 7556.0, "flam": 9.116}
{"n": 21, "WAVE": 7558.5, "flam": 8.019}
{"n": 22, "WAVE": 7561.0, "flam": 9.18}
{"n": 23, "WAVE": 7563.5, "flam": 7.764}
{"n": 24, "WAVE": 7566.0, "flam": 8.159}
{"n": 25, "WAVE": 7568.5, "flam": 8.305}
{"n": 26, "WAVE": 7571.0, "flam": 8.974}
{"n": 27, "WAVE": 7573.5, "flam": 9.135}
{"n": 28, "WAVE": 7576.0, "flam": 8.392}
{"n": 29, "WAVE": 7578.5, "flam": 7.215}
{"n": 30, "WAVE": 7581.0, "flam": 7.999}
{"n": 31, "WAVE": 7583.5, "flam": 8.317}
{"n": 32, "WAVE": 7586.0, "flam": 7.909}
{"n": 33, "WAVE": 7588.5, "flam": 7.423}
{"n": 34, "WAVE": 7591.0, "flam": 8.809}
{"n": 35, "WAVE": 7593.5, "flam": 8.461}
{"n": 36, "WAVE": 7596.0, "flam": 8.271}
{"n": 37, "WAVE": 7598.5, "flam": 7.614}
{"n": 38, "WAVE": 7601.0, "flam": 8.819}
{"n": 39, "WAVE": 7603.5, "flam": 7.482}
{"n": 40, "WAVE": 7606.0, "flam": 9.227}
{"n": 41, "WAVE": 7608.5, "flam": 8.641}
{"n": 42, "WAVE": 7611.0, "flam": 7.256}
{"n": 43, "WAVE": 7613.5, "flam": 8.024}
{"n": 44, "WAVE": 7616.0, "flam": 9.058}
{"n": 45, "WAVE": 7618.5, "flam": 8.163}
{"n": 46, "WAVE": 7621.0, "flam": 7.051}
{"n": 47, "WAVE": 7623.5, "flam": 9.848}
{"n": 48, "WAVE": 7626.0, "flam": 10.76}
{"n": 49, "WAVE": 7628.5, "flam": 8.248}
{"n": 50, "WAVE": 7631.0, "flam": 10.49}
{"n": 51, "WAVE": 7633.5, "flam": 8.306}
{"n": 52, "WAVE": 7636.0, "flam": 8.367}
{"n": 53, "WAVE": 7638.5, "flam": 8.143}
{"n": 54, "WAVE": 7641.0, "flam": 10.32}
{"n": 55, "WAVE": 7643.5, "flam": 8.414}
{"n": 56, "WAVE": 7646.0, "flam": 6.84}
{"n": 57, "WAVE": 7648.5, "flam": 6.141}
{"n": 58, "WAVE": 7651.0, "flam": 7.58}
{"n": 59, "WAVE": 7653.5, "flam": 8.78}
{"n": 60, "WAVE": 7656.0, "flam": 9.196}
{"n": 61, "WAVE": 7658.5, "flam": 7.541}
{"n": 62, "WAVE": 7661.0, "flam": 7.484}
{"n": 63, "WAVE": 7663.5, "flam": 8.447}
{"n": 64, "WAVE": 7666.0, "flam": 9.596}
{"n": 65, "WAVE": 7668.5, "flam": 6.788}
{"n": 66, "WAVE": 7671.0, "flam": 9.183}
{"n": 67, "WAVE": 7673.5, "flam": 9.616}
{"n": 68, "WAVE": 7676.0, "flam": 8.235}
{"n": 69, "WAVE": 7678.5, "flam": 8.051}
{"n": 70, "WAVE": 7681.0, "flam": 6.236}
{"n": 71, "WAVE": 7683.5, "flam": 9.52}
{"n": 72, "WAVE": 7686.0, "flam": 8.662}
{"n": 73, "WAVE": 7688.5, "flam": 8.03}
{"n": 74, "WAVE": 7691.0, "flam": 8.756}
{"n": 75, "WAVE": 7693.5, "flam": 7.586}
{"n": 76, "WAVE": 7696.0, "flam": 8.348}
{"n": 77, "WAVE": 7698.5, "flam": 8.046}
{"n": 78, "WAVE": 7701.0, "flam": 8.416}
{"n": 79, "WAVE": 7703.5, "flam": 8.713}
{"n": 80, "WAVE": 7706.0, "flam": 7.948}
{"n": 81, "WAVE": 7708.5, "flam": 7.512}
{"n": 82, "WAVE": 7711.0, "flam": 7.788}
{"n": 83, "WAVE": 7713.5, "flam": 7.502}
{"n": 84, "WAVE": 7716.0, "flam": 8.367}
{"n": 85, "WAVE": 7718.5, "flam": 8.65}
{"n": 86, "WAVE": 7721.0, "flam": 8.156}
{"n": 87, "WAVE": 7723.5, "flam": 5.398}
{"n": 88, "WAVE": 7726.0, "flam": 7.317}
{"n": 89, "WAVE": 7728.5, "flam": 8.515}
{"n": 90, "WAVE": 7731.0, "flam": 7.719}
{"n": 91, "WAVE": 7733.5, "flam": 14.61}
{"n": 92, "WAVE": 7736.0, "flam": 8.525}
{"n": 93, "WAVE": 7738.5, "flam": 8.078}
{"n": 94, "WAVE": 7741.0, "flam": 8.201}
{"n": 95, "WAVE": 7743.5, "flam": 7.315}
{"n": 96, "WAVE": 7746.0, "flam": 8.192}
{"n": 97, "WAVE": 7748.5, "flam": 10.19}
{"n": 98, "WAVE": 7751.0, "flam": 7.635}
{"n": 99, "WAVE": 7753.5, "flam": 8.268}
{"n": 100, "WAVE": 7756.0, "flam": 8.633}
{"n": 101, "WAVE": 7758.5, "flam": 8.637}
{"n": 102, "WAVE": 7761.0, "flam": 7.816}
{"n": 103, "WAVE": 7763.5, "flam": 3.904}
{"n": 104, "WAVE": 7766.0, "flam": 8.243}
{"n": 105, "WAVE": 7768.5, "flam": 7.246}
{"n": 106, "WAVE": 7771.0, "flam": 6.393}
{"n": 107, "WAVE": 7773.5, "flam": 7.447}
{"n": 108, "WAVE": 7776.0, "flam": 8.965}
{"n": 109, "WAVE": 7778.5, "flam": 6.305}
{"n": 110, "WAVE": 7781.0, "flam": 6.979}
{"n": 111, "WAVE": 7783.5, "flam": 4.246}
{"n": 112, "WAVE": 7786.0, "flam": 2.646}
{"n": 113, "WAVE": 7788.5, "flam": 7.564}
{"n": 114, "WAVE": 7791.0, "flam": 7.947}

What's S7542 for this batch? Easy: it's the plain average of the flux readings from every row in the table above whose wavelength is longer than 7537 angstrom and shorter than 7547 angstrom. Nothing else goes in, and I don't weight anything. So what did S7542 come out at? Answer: 8.74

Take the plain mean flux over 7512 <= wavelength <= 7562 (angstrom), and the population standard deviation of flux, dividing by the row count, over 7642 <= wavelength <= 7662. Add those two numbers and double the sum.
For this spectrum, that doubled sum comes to 19.2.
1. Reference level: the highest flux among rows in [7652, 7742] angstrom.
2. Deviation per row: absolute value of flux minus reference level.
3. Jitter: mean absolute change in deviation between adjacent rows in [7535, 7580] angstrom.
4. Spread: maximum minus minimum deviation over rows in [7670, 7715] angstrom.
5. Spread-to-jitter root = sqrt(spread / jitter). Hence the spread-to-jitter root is 1.9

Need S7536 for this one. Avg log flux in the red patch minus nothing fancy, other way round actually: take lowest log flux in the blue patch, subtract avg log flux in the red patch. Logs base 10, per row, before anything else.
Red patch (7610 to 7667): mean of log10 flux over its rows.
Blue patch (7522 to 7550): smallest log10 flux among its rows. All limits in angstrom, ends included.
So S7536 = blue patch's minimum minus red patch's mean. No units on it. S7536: -0.032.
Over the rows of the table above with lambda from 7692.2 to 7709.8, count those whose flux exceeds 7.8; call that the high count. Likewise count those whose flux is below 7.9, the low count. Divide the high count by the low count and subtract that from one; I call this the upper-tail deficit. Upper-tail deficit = -1.50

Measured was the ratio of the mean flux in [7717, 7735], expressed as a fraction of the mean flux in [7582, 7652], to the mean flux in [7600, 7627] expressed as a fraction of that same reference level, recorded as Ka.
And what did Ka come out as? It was 1.01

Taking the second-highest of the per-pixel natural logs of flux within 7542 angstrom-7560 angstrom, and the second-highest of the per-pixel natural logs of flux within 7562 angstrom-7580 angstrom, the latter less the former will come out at -0.016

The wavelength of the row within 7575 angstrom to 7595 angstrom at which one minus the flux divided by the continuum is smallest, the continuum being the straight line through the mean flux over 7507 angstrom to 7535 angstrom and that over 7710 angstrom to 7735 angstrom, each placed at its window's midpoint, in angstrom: 7591.0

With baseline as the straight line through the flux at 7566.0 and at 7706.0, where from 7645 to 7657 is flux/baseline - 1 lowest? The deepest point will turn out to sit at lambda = 7648.5 angstrom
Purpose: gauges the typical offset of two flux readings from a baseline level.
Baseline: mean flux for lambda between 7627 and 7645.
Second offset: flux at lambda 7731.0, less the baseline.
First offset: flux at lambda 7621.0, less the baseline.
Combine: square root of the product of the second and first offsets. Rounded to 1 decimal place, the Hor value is 1.5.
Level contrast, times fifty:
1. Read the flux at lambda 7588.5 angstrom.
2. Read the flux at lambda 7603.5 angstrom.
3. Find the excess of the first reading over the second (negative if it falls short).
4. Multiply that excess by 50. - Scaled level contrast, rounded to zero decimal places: -3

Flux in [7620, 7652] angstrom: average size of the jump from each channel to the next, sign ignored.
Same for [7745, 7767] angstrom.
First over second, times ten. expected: 8.5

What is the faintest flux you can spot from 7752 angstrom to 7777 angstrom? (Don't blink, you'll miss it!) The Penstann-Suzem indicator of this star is 3.904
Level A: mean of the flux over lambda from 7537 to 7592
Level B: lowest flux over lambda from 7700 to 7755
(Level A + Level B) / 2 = 6.9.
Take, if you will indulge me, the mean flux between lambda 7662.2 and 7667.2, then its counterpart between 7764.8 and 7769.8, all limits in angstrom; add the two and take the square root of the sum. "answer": 4.09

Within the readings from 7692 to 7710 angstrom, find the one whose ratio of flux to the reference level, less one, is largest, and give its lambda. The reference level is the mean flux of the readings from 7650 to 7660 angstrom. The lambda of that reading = 7703.5 angstrom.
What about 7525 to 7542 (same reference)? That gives 7538.5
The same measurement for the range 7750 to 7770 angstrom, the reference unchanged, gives 7758.5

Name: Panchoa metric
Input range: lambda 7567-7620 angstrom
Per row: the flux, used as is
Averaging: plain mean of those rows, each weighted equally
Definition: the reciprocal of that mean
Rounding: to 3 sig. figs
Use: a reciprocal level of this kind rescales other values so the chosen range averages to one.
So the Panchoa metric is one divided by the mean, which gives 0.121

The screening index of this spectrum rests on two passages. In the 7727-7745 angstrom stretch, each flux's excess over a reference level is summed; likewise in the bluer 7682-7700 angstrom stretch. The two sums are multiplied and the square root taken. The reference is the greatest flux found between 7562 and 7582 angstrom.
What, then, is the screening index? 2.2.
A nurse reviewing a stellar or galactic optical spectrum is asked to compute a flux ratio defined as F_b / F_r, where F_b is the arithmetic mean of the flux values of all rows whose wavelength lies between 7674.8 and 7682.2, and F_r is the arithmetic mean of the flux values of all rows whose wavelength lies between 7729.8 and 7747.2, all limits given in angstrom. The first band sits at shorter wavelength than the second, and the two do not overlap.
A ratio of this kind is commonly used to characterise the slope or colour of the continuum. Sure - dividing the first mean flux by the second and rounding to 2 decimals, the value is 0.84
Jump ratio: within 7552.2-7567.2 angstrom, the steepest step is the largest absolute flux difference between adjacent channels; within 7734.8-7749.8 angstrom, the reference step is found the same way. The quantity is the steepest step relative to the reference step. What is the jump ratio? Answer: 0.7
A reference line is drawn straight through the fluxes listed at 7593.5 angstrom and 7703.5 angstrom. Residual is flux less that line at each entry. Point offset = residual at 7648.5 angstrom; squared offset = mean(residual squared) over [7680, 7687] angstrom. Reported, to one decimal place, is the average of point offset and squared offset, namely -0.1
